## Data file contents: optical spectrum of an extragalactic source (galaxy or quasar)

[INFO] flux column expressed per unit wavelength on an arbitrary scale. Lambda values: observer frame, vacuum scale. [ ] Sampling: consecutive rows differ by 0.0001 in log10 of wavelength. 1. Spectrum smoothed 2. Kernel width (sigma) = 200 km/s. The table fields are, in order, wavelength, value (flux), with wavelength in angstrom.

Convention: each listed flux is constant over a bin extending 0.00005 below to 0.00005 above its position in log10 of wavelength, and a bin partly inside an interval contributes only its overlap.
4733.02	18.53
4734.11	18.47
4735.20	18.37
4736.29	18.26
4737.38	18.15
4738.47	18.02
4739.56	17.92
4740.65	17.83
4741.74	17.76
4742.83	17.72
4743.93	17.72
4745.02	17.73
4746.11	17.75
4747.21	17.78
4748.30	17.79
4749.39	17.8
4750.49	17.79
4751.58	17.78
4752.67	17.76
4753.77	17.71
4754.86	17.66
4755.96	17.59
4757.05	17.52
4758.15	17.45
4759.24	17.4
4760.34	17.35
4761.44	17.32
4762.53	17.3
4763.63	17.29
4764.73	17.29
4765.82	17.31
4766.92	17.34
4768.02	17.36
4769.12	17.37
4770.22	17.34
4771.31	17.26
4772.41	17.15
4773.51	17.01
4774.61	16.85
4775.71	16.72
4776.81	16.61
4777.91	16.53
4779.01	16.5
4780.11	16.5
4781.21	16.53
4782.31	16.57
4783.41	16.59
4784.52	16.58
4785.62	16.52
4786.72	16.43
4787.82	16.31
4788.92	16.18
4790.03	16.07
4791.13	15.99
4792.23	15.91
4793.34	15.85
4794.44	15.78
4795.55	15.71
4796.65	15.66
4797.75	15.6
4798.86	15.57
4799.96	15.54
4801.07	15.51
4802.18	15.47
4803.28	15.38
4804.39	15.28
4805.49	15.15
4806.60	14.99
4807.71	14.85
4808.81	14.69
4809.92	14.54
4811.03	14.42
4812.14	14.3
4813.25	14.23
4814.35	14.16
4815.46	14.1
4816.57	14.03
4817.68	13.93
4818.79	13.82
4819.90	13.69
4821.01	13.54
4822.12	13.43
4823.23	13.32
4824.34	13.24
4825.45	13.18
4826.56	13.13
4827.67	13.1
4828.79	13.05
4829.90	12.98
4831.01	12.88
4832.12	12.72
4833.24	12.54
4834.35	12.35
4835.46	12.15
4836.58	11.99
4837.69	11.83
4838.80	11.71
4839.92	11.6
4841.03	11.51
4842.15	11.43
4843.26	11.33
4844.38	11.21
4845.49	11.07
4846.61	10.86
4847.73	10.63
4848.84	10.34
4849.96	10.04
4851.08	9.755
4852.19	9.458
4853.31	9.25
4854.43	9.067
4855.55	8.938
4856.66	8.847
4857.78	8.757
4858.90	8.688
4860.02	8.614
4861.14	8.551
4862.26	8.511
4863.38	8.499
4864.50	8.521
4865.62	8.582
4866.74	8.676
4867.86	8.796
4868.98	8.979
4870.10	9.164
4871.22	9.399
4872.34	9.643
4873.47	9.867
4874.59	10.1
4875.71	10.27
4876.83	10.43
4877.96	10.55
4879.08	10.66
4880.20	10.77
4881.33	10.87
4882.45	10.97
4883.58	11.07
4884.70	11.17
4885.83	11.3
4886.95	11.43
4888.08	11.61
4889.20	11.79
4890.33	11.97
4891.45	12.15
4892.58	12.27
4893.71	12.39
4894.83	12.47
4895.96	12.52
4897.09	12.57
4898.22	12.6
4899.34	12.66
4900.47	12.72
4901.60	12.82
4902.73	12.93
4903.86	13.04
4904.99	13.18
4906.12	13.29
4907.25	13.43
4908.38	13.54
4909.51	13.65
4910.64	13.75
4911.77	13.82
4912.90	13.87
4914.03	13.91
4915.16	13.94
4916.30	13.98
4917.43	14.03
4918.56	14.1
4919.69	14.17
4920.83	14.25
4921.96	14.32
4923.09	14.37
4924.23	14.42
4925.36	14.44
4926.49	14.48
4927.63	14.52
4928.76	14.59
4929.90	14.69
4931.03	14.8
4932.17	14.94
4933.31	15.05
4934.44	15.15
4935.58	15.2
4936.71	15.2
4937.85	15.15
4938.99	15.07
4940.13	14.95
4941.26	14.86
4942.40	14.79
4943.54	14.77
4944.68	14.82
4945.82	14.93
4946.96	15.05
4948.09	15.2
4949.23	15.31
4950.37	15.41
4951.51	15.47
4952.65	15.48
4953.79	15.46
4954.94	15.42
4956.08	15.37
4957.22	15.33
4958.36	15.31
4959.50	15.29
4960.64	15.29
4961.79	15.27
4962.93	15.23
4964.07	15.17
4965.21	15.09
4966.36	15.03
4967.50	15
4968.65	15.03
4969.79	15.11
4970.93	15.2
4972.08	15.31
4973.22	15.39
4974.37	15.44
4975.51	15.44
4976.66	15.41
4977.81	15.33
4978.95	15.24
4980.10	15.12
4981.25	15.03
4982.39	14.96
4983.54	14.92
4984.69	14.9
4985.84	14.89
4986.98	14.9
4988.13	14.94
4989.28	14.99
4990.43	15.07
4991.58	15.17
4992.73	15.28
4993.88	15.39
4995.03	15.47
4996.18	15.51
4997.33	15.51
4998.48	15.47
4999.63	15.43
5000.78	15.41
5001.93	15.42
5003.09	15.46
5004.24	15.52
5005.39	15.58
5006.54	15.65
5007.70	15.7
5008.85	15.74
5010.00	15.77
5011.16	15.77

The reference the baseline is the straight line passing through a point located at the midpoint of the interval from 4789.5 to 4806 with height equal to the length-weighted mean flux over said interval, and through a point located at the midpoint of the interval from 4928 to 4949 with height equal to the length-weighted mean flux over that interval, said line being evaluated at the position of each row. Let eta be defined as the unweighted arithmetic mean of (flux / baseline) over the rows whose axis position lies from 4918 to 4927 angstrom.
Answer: 0.95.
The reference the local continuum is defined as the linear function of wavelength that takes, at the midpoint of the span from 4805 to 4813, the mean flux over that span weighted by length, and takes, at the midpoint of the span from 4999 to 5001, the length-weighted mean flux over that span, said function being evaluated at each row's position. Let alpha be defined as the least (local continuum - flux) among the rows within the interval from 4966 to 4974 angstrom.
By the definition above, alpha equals 0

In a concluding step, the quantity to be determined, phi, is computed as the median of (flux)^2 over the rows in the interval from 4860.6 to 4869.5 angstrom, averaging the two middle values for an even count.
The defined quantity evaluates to 73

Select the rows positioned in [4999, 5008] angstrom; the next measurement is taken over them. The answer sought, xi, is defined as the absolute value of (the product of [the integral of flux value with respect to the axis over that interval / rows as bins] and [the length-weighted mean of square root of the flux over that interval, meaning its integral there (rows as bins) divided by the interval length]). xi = 550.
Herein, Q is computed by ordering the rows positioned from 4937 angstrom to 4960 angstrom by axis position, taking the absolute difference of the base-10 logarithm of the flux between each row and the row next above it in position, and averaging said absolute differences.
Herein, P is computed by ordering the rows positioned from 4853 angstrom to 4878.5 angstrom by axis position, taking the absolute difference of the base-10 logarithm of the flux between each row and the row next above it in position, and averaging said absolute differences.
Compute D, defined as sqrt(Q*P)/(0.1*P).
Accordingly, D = 5.7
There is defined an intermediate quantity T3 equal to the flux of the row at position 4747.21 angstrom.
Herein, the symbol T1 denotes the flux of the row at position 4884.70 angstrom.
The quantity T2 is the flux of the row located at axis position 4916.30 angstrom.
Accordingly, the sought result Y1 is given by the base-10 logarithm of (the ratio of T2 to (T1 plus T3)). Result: -0.32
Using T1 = 11.17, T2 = 13.98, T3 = 17.78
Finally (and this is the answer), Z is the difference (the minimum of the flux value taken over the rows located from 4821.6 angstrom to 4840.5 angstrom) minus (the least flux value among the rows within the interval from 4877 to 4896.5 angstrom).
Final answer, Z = 1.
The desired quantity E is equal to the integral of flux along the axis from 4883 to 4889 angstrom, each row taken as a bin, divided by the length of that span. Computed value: 11.3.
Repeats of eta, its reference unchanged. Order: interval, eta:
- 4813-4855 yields 0.79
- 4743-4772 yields 1.11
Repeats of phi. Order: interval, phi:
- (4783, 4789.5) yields 271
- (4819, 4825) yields 180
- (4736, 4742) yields 323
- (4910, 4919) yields 194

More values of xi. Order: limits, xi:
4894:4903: 405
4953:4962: 540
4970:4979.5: 571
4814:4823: 462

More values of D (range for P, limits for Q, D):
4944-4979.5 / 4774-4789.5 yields 10.1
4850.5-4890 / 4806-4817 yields 7.3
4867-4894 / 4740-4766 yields 3.5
